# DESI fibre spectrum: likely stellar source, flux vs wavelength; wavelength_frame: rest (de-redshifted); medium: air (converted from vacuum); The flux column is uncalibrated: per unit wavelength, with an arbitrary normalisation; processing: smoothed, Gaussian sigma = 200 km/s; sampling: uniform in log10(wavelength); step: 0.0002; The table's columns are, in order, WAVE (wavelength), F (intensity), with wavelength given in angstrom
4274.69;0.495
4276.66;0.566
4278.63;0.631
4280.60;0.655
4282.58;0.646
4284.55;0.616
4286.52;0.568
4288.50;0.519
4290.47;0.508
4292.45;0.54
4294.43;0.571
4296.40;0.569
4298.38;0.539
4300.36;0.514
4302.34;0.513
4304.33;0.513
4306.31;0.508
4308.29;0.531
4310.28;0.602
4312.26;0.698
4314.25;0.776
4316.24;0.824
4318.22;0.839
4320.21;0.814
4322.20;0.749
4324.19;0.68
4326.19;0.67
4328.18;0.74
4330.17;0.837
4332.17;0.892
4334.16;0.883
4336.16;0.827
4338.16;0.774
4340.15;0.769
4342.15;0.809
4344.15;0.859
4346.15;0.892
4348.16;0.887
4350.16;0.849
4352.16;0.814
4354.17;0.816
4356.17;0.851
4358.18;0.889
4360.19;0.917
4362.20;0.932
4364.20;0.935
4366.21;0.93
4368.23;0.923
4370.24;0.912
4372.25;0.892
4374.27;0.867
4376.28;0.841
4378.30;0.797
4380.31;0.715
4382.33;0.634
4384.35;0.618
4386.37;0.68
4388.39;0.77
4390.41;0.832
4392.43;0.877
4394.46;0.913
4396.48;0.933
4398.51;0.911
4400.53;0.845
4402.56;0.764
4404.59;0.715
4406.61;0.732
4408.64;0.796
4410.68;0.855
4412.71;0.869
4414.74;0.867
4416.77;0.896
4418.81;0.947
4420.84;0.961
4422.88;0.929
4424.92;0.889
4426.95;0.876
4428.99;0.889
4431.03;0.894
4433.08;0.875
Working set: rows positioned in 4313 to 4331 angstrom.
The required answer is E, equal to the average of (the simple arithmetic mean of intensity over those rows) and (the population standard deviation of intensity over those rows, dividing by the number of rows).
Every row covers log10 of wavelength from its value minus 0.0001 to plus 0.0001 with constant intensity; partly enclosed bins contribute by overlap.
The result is 0.42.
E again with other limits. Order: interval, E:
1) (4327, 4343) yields 0.43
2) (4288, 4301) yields 0.28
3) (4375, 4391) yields 0.41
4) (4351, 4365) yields 0.46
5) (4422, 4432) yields 0.46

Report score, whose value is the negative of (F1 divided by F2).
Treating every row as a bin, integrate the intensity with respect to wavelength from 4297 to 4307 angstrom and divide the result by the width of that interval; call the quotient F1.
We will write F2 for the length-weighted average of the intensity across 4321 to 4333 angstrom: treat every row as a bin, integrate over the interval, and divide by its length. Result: -0.68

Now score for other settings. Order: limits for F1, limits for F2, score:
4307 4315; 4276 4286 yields -1.03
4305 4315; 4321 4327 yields -0.88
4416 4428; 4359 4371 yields -0.99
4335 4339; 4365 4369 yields -0.87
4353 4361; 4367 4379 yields -0.99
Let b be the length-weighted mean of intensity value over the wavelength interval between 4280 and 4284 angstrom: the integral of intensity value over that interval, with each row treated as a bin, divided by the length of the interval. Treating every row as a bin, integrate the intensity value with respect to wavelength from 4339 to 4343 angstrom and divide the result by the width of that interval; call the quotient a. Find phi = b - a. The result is -0.14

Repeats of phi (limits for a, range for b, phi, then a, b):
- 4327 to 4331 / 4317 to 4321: 0.05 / 0.78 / 0.828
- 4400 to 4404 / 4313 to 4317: 0.00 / 0.79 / 0.791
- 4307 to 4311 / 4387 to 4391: 0.23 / 0.56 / 0.787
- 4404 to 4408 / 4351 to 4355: 0.08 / 0.73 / 0.816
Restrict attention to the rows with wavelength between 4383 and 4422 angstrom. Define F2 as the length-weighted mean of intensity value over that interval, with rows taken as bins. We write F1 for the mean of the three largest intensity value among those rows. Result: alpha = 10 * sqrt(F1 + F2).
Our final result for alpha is 13.3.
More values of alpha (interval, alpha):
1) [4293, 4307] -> 10.5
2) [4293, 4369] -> 13.0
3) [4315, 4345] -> 12.9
